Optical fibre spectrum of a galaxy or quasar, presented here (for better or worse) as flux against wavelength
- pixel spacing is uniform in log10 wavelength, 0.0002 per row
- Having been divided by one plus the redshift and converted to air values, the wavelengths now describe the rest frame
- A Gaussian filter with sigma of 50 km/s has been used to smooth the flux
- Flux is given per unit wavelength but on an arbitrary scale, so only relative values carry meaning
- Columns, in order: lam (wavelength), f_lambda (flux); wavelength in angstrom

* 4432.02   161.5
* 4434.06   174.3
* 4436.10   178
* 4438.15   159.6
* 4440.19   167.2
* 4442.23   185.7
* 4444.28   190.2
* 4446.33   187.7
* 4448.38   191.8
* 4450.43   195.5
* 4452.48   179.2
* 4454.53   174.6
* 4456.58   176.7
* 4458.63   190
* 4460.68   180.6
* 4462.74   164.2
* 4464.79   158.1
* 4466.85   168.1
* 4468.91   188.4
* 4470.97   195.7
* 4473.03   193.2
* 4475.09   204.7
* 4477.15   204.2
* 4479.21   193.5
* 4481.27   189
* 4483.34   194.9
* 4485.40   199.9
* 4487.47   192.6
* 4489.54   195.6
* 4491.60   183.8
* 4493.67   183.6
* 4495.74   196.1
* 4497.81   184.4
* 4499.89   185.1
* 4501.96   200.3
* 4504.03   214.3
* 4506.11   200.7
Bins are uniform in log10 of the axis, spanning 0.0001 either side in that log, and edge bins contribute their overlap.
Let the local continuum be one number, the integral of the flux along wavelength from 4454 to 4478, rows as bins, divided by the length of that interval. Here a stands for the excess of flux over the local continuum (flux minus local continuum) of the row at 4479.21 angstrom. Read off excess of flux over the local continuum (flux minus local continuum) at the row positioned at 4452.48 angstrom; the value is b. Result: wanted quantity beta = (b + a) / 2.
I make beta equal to 3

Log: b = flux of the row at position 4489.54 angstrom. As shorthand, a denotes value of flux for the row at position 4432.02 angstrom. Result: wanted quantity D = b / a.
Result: 1.21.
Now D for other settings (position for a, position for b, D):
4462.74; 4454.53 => 1.06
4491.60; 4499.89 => 1.01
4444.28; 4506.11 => 1.06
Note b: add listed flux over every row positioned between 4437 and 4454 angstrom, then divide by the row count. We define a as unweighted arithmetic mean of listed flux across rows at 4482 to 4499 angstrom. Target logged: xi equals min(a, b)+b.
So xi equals 364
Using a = 191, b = 182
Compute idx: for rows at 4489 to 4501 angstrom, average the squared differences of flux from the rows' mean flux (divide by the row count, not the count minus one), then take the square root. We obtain 5.5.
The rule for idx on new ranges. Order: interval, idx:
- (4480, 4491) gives 3.6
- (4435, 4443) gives 10.0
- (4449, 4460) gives 8.1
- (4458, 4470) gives 12.1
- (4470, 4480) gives 5.1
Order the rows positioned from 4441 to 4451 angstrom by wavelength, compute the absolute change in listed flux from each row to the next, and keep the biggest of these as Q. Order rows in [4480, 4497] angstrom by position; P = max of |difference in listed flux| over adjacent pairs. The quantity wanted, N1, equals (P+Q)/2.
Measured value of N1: 8.5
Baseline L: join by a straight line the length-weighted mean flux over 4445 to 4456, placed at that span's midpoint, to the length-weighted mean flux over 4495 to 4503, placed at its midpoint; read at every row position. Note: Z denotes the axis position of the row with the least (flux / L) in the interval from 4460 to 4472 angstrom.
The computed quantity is 4464.79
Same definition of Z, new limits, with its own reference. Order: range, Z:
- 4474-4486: 4481.27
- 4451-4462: 4454.53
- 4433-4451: 4438.15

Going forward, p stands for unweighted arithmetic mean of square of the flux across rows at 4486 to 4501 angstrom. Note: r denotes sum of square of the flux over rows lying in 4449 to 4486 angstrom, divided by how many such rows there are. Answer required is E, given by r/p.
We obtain 0.98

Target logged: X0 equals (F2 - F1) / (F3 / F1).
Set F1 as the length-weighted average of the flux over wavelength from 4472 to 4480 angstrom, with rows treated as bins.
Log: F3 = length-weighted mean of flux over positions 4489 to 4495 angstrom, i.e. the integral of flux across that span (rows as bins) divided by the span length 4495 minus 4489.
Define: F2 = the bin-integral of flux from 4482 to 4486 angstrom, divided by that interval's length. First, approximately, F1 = 199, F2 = 196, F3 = 188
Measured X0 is -3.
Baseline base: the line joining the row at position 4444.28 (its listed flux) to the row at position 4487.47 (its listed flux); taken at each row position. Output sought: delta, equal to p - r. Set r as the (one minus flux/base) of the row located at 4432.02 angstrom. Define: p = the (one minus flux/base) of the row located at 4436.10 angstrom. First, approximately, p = 0.06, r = 0.15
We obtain -0.086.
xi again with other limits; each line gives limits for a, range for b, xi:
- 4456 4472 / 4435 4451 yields 360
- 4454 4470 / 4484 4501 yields 365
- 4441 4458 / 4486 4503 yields 375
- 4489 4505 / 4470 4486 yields 390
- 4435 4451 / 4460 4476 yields 363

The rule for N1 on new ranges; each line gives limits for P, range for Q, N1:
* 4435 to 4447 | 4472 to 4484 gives 15.0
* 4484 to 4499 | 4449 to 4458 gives 14.4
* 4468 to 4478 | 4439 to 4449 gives 15.0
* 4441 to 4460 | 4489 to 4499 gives 14.4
